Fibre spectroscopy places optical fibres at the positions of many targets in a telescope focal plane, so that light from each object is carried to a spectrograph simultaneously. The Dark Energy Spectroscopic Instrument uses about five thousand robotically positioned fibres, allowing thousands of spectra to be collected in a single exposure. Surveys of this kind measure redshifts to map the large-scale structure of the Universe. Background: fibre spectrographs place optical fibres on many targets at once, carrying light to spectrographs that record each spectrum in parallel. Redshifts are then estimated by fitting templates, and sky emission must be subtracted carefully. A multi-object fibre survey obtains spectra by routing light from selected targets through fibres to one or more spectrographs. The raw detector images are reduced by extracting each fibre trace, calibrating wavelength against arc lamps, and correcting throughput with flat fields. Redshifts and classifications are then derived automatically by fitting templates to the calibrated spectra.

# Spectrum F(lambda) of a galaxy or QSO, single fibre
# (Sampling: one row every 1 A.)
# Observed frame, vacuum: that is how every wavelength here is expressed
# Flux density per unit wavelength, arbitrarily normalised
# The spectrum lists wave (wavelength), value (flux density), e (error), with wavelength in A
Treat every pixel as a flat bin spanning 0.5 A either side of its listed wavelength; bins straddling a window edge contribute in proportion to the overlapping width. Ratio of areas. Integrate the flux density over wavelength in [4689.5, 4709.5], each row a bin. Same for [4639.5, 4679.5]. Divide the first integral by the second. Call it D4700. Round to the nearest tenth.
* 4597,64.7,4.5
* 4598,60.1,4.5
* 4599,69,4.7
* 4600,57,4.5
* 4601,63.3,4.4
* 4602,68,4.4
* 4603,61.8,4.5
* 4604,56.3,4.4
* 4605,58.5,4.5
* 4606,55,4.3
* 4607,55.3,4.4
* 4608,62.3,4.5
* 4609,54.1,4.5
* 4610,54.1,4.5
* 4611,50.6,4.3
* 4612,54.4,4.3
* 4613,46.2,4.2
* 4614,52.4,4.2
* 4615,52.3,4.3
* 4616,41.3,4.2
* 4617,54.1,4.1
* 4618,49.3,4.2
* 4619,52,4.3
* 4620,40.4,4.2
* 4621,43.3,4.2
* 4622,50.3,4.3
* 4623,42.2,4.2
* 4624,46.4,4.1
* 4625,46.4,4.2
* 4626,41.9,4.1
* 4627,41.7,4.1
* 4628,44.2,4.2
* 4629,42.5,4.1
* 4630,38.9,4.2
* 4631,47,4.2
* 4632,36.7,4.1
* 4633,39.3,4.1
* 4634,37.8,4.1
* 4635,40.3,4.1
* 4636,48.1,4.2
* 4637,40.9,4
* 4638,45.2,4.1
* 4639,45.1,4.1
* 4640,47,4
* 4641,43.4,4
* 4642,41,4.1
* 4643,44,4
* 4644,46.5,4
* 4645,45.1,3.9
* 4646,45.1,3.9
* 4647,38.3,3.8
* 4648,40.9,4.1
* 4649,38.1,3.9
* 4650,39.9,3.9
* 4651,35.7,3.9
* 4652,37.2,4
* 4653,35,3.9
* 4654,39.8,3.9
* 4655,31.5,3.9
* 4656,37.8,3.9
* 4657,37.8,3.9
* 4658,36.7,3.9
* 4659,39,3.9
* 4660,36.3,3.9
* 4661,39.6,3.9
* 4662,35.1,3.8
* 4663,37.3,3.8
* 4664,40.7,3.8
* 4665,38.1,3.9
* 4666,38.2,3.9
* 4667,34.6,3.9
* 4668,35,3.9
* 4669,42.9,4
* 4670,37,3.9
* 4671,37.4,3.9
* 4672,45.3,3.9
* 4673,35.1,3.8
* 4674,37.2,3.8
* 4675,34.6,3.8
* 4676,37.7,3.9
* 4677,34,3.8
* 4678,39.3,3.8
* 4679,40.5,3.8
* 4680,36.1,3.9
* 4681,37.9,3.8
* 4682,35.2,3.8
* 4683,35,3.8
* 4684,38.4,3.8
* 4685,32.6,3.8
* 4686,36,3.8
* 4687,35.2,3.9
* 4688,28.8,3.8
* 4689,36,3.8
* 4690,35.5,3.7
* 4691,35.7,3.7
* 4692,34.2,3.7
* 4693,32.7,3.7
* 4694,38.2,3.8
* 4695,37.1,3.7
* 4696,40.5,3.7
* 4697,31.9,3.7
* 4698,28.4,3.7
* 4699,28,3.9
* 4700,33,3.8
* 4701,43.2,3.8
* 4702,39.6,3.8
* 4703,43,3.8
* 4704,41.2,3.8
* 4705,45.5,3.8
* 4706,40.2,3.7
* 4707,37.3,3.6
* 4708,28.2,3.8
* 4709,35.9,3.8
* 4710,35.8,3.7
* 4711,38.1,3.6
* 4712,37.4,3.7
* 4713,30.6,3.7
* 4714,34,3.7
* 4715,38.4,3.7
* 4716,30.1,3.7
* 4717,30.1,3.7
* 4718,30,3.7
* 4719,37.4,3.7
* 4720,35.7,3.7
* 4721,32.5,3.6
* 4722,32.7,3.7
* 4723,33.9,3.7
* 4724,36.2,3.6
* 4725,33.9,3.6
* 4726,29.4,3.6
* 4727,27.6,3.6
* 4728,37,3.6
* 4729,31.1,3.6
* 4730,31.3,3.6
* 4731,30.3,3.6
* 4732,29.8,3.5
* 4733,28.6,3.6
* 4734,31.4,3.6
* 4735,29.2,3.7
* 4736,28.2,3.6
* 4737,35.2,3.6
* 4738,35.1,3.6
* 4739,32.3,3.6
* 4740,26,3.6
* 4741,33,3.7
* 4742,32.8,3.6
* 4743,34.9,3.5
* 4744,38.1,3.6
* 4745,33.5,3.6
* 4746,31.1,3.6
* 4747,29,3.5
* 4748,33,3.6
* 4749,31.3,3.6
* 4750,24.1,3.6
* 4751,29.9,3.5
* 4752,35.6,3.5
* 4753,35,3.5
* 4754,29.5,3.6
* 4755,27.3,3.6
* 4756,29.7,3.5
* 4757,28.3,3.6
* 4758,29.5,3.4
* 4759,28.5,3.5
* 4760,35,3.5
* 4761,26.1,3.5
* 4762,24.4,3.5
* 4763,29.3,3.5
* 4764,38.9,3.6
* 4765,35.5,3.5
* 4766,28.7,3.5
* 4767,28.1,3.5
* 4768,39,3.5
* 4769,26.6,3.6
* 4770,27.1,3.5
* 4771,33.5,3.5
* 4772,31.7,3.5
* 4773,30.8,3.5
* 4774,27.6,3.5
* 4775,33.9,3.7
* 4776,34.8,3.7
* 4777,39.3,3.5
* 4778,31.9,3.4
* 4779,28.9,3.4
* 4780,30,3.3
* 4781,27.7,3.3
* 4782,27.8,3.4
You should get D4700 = 0.5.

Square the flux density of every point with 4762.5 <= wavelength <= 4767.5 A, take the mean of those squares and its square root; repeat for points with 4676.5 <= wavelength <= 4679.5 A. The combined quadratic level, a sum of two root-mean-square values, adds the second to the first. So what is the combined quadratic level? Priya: 70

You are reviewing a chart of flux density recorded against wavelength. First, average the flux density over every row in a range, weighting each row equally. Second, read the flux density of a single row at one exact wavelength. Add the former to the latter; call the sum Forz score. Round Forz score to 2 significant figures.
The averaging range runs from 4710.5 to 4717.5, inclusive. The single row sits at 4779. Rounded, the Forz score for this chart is 63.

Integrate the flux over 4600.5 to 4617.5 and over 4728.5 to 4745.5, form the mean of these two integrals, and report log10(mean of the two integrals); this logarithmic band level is 2.87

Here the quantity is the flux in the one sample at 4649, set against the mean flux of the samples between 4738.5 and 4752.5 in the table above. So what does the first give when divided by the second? 1.2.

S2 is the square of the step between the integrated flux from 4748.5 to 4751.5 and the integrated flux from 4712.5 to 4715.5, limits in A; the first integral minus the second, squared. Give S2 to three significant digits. 313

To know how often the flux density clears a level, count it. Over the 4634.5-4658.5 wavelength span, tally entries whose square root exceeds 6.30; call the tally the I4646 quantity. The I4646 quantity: 15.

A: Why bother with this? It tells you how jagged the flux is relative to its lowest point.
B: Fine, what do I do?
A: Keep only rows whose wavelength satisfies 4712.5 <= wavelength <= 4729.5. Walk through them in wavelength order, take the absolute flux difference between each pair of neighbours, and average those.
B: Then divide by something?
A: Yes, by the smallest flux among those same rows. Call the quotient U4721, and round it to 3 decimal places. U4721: 0.127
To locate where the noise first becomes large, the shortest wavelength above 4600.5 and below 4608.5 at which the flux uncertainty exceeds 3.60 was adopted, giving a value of 4601 A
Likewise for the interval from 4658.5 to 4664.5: 4659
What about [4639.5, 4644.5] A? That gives 4640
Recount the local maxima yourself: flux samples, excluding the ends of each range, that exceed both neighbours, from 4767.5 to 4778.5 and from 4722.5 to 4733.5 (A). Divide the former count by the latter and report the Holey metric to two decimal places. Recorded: 0.67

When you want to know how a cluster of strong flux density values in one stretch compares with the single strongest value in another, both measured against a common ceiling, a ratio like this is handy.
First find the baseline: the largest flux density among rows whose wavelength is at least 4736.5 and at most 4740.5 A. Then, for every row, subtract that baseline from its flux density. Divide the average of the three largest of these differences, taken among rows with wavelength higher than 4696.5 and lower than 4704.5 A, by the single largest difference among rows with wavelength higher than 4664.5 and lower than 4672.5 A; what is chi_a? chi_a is 0.7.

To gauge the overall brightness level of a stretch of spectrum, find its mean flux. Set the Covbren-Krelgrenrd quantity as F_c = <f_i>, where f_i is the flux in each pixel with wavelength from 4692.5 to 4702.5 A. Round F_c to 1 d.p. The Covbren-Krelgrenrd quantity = 35.3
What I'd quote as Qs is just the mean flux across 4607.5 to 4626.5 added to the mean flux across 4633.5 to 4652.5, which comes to 91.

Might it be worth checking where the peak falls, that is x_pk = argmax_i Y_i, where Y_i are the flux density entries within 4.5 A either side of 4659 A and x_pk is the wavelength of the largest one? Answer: 4661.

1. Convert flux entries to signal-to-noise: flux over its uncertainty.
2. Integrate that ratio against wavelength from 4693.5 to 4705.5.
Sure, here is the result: 119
